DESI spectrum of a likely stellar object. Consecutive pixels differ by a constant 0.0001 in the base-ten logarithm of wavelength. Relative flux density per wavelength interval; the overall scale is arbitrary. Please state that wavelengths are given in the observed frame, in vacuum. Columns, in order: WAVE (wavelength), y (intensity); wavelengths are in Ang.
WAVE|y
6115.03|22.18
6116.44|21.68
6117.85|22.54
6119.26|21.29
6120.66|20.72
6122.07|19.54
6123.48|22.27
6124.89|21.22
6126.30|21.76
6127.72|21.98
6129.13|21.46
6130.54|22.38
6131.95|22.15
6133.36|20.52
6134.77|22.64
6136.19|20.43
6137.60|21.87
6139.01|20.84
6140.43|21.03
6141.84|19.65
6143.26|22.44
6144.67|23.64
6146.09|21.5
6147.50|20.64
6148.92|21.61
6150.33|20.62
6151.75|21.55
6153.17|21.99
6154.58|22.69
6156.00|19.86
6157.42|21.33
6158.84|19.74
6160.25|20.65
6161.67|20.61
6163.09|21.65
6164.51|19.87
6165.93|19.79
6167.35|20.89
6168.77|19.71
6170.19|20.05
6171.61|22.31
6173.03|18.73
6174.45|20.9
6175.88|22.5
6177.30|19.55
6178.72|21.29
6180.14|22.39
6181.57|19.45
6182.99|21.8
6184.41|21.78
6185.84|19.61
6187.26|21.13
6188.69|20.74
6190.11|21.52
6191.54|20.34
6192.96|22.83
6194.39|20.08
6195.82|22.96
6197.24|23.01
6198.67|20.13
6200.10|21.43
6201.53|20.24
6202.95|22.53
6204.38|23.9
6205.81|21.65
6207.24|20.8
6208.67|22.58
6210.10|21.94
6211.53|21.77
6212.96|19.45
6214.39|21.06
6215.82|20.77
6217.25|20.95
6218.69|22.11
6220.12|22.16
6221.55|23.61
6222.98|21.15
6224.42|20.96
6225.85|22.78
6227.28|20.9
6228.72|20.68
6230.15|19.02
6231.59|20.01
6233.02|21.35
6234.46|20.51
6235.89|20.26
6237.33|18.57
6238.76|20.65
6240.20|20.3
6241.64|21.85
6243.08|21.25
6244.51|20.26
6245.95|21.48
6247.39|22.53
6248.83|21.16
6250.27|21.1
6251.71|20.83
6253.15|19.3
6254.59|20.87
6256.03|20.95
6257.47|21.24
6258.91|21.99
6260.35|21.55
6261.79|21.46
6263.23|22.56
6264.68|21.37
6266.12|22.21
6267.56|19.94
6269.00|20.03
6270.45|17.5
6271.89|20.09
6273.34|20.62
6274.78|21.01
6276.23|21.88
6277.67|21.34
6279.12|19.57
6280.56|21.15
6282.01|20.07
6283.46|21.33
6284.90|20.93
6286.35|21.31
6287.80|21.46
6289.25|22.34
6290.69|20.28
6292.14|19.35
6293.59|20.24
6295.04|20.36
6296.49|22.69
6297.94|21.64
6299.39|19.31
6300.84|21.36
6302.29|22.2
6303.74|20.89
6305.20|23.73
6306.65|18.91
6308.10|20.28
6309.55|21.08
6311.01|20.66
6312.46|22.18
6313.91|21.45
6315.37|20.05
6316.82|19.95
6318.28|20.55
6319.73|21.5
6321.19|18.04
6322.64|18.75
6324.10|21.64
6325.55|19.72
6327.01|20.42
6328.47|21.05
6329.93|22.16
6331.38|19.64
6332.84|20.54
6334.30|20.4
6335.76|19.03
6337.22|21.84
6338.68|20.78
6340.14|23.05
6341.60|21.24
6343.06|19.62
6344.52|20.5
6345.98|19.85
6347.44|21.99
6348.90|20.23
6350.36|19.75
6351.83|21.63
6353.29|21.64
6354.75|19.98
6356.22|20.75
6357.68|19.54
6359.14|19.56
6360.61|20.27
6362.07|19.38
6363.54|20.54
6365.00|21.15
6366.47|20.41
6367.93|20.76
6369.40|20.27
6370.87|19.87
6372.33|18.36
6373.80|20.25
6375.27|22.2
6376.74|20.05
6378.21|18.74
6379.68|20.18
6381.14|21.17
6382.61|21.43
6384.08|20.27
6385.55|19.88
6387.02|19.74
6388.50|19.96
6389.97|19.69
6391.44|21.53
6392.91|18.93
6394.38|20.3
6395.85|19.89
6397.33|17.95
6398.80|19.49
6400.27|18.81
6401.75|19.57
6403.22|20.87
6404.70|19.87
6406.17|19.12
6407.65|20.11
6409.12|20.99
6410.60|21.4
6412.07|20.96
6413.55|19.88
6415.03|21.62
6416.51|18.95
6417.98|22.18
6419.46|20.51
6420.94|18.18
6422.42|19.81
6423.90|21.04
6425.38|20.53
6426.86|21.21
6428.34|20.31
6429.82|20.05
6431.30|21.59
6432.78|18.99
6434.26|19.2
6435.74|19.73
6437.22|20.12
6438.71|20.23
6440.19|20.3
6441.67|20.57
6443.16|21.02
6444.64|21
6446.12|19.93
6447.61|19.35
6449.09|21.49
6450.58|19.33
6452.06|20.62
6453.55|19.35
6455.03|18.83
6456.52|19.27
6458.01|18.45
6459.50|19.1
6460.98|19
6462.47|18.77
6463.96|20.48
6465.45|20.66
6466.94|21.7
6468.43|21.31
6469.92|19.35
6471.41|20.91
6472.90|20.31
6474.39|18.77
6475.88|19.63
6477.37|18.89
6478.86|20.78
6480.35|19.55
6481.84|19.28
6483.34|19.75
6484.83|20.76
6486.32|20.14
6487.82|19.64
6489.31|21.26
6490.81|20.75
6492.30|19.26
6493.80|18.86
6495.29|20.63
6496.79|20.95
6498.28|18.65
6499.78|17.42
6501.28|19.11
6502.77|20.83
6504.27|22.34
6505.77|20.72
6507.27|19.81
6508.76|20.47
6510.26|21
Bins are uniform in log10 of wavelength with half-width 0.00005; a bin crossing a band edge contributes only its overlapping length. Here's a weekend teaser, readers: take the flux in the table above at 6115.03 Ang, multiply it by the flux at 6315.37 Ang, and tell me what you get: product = 445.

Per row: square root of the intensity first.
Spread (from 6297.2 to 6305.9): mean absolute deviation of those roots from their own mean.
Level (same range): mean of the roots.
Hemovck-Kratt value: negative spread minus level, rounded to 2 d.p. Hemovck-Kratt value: -4.74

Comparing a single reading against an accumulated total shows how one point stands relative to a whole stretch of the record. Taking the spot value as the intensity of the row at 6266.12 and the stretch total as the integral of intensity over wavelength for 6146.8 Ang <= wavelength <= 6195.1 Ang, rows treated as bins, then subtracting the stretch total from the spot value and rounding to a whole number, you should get -987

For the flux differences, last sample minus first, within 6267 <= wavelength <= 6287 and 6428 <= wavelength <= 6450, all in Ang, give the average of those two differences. 1.3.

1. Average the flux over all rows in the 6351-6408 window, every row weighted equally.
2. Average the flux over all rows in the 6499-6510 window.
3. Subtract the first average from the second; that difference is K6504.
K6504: 0.0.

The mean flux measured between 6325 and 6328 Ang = 20.1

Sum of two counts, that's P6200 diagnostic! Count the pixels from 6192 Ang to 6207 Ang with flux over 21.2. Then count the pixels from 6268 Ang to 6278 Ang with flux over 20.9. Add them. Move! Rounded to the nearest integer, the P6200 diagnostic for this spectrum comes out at 10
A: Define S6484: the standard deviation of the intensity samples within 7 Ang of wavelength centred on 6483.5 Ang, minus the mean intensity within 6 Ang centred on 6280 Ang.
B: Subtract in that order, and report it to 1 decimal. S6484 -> -20.0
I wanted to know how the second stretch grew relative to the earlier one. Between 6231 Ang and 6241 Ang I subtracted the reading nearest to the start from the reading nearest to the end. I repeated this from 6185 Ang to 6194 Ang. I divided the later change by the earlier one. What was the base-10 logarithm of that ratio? -1.0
